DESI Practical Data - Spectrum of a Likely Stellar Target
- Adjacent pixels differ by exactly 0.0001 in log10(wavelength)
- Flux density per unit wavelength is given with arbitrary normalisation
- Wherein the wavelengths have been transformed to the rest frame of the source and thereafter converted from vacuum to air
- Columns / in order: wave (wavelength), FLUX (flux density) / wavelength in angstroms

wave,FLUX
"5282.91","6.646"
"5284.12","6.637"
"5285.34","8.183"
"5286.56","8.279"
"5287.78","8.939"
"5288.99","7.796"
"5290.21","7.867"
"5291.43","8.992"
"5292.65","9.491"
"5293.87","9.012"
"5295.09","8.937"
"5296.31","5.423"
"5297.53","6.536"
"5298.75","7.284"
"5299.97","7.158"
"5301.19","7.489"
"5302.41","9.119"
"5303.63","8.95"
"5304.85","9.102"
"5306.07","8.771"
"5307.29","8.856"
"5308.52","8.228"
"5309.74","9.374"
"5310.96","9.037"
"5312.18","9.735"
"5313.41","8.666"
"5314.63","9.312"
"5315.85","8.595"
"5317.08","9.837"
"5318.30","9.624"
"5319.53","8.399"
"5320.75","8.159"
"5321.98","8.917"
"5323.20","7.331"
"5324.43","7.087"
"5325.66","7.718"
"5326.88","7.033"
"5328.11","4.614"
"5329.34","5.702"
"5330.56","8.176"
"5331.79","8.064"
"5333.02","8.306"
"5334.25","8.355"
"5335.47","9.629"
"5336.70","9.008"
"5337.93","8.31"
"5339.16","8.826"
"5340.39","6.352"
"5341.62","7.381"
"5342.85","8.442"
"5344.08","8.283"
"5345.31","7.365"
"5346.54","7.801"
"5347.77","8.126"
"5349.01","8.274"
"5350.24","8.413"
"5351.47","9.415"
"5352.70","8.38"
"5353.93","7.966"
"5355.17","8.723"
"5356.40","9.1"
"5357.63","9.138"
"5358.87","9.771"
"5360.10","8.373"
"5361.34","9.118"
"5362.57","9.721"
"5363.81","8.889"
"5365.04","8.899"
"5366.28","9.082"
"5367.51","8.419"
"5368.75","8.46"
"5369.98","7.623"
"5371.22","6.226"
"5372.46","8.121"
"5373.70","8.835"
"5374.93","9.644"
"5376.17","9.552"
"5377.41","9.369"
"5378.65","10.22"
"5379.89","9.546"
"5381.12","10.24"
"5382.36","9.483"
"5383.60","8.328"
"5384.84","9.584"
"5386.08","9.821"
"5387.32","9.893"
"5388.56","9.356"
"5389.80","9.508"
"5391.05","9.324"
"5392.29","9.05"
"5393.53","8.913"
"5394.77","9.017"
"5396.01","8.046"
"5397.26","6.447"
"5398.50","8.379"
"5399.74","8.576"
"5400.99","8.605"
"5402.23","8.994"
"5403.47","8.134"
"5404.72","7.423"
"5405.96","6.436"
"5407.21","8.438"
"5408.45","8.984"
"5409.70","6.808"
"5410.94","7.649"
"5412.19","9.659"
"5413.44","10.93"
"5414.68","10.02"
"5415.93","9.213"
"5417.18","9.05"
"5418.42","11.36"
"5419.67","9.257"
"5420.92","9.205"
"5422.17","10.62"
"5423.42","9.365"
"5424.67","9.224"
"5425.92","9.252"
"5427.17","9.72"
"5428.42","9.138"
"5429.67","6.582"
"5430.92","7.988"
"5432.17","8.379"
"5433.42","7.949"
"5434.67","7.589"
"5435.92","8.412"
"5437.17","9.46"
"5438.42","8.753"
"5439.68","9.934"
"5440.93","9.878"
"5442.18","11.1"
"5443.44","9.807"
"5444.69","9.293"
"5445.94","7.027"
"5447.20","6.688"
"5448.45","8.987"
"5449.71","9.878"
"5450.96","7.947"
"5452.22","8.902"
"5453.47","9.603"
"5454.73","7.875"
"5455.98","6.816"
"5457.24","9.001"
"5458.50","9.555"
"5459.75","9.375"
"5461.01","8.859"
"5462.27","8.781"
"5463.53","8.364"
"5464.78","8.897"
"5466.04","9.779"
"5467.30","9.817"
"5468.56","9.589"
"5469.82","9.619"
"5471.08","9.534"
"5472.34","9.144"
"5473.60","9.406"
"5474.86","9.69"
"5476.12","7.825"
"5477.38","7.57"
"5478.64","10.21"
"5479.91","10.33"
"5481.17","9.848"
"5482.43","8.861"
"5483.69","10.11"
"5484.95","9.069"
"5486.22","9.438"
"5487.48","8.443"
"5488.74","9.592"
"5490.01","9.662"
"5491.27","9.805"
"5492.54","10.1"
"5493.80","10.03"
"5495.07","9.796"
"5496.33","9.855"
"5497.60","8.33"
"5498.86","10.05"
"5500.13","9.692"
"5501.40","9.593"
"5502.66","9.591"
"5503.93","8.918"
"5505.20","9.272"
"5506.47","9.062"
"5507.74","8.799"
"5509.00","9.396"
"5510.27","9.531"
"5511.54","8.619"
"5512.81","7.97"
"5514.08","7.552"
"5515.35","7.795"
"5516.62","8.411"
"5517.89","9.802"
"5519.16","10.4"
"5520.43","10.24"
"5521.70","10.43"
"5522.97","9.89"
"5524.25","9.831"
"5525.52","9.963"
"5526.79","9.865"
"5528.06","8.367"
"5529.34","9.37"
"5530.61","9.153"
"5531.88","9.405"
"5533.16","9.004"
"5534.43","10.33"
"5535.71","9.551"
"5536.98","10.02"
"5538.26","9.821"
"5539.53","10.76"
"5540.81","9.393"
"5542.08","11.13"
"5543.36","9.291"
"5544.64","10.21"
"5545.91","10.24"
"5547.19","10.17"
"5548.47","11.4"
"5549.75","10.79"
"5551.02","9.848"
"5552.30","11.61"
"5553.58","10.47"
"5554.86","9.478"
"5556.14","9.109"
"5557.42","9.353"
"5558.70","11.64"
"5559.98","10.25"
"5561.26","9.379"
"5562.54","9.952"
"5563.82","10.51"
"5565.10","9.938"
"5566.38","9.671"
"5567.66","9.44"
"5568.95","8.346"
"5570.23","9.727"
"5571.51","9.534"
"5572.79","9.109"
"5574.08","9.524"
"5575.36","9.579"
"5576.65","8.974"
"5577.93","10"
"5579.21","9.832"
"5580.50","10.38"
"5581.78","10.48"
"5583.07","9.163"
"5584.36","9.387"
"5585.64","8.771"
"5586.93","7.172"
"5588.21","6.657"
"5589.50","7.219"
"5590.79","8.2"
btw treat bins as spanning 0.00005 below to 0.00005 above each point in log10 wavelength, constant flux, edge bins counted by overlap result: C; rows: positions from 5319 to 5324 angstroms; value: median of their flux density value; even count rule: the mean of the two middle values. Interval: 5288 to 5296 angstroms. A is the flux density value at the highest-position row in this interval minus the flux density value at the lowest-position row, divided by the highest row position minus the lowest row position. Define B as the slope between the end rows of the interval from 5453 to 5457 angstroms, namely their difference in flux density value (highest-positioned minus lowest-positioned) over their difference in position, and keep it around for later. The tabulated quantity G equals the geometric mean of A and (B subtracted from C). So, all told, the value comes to 1.33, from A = 0.19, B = -1.11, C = 8.3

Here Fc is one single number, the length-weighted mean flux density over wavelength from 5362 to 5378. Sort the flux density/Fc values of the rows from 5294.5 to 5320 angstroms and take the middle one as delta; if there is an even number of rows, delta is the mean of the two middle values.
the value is 1.02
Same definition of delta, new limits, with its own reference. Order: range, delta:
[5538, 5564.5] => 1.18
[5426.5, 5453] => 1.03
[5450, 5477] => 1.05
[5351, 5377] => 1.02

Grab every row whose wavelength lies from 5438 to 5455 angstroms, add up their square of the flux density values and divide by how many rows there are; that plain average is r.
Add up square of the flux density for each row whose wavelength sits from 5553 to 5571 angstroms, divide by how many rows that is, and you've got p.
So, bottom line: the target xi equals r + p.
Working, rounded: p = 97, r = 82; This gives 179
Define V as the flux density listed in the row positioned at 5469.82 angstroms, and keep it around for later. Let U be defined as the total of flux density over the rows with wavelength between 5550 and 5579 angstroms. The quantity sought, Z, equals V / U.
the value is 0.045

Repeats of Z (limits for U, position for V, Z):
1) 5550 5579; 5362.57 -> 0.045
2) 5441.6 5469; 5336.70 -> 0.046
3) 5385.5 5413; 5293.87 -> 0.048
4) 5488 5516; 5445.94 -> 0.035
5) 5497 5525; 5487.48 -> 0.042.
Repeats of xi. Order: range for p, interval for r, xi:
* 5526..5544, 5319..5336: 155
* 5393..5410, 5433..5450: 147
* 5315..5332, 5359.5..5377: 138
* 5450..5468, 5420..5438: 157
